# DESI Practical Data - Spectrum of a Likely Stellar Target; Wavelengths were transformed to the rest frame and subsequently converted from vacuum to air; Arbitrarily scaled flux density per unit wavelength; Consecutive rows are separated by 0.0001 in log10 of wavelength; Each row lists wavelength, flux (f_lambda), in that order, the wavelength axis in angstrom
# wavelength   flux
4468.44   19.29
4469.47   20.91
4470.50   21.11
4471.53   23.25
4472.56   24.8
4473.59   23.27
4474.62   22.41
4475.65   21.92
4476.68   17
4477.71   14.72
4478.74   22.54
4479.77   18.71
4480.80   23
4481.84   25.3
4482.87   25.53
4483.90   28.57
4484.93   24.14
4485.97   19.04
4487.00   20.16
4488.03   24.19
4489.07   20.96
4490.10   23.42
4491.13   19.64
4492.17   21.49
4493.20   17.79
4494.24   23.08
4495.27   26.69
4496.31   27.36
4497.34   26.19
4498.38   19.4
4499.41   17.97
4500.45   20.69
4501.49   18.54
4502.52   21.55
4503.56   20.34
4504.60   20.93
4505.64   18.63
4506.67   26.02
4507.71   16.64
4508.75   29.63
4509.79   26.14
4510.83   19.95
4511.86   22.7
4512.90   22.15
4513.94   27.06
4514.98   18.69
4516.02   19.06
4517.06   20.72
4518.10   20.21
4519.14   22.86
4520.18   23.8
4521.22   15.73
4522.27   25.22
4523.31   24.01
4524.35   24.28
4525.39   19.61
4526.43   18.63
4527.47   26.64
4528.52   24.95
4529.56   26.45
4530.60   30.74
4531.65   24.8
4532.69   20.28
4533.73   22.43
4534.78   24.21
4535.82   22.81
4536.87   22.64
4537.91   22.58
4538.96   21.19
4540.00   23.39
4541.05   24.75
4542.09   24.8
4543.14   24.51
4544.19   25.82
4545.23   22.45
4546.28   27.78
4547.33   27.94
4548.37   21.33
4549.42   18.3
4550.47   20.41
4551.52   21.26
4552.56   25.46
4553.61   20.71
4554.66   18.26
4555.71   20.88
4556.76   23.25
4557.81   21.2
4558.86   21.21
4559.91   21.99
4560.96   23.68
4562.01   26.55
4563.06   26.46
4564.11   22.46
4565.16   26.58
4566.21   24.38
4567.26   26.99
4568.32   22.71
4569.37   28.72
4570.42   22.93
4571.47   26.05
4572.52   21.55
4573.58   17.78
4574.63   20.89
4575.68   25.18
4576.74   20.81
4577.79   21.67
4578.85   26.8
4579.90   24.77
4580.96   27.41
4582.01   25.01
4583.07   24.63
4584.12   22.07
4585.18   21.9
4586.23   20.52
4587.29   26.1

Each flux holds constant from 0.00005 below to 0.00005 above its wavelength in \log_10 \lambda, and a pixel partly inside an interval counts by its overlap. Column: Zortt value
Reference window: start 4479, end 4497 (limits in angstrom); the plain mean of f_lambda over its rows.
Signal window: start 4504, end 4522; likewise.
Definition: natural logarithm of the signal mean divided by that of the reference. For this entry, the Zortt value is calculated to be -0.048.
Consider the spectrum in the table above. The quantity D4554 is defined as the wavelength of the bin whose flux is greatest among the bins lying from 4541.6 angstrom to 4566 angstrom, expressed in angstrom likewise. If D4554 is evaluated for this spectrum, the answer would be 4547.33 angstrom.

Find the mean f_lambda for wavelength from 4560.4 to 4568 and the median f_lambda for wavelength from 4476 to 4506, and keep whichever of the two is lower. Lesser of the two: 21.0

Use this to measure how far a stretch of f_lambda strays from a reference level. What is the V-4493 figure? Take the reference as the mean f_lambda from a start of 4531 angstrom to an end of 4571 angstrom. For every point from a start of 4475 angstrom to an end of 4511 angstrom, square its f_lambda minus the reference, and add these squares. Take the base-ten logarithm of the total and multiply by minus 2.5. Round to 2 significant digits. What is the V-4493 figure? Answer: -6.8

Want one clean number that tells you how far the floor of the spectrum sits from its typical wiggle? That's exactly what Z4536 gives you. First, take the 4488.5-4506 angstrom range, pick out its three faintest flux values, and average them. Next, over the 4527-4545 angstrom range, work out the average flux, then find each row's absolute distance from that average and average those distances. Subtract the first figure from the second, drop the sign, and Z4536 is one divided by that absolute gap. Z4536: 0.0611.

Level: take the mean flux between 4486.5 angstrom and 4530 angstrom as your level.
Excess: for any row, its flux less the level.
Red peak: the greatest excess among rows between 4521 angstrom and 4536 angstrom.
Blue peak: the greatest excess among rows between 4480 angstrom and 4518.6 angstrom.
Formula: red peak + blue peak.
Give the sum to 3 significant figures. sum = 16.1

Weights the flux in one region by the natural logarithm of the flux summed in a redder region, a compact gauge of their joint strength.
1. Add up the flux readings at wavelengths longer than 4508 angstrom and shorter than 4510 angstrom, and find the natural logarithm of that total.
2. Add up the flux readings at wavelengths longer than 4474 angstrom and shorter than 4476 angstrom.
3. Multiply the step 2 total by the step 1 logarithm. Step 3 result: 178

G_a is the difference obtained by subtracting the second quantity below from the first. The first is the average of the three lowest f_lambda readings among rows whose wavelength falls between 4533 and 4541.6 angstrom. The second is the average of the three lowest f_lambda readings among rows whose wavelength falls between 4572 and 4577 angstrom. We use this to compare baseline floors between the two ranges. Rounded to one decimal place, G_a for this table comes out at 2.2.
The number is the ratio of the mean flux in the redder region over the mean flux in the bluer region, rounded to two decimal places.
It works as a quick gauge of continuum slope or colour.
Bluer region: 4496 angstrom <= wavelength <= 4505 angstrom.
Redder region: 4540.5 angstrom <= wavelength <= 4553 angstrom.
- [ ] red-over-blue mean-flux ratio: 1.11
